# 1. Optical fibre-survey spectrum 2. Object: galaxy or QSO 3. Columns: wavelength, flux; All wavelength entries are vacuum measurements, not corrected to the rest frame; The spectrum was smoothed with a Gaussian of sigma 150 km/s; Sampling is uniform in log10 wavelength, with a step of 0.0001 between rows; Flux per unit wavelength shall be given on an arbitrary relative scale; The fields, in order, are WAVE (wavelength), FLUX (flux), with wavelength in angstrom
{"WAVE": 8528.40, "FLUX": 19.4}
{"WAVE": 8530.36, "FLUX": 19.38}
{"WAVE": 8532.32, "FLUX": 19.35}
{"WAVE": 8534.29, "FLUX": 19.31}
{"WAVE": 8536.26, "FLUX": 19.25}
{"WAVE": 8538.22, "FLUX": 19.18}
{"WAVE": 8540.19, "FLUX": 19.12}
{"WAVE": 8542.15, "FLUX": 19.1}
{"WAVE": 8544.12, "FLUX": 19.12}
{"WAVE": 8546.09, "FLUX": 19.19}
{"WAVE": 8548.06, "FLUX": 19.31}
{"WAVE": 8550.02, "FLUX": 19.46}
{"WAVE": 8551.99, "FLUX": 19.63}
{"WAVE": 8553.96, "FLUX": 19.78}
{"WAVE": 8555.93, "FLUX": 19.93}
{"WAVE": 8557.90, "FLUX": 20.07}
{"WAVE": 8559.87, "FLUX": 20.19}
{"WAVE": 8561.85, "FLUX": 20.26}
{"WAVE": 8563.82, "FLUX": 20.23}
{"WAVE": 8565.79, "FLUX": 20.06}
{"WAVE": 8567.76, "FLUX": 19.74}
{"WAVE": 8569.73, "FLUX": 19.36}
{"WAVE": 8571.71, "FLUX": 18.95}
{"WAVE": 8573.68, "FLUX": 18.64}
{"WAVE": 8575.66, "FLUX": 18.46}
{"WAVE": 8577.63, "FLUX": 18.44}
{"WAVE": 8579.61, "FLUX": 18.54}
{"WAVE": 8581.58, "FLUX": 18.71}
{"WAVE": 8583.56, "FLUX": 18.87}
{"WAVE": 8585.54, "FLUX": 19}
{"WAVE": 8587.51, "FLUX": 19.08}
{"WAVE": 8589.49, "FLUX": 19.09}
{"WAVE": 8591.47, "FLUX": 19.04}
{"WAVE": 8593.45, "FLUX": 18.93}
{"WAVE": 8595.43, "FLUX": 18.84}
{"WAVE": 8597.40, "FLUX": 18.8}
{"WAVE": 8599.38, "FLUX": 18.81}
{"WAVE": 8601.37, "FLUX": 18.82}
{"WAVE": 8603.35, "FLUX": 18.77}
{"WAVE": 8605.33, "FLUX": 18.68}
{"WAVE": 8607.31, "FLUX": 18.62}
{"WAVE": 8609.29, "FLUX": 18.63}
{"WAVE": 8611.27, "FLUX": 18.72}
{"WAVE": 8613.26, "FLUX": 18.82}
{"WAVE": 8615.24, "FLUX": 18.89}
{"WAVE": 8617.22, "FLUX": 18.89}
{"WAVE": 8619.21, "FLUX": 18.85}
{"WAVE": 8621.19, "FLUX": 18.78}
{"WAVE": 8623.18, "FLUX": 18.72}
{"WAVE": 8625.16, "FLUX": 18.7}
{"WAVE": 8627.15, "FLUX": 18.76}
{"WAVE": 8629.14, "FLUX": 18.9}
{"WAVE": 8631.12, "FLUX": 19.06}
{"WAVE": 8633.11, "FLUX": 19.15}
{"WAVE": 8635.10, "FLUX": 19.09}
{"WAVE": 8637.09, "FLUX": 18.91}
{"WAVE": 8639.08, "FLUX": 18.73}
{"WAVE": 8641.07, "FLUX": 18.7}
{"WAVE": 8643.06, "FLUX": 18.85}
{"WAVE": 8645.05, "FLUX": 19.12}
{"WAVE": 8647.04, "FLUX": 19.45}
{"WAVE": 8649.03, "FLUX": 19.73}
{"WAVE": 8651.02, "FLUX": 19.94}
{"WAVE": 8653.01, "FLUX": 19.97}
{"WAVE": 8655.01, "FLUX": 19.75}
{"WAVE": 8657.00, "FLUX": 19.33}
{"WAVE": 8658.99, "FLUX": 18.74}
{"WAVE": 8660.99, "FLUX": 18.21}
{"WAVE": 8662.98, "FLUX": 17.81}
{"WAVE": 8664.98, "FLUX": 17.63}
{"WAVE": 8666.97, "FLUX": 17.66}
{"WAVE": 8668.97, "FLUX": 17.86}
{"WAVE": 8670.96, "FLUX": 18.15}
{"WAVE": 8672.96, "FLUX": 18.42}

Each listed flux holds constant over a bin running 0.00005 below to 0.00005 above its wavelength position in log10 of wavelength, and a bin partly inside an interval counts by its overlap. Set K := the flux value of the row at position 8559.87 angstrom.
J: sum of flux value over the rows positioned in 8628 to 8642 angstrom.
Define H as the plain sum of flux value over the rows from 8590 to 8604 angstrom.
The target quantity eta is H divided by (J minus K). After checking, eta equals 1.17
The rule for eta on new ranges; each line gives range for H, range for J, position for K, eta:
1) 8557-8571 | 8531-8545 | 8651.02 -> 1.22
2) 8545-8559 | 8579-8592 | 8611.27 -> 1.21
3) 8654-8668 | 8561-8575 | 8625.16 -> 1.09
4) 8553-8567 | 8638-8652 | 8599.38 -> 1.21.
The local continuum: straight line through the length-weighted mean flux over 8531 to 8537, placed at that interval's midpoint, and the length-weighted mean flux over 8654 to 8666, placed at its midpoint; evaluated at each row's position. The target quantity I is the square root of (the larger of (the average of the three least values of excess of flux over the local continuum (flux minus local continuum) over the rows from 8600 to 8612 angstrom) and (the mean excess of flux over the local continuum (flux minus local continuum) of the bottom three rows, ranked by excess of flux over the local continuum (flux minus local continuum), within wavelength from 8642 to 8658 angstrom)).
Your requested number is 0.68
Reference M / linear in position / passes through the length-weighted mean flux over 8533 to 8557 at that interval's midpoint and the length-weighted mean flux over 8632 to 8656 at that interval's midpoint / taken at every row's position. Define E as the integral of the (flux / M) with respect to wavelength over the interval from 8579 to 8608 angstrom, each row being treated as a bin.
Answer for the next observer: 28.3 angstrom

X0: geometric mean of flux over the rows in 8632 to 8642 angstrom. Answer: 18.9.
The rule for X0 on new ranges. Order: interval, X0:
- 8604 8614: 18.7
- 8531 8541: 19.2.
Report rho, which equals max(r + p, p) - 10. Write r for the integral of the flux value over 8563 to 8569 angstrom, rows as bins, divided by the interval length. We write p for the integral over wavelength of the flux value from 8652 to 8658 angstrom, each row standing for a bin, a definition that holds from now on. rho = 128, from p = 118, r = 20.0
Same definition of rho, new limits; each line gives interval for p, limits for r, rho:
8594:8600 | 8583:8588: 122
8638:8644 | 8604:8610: 121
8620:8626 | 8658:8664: 121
